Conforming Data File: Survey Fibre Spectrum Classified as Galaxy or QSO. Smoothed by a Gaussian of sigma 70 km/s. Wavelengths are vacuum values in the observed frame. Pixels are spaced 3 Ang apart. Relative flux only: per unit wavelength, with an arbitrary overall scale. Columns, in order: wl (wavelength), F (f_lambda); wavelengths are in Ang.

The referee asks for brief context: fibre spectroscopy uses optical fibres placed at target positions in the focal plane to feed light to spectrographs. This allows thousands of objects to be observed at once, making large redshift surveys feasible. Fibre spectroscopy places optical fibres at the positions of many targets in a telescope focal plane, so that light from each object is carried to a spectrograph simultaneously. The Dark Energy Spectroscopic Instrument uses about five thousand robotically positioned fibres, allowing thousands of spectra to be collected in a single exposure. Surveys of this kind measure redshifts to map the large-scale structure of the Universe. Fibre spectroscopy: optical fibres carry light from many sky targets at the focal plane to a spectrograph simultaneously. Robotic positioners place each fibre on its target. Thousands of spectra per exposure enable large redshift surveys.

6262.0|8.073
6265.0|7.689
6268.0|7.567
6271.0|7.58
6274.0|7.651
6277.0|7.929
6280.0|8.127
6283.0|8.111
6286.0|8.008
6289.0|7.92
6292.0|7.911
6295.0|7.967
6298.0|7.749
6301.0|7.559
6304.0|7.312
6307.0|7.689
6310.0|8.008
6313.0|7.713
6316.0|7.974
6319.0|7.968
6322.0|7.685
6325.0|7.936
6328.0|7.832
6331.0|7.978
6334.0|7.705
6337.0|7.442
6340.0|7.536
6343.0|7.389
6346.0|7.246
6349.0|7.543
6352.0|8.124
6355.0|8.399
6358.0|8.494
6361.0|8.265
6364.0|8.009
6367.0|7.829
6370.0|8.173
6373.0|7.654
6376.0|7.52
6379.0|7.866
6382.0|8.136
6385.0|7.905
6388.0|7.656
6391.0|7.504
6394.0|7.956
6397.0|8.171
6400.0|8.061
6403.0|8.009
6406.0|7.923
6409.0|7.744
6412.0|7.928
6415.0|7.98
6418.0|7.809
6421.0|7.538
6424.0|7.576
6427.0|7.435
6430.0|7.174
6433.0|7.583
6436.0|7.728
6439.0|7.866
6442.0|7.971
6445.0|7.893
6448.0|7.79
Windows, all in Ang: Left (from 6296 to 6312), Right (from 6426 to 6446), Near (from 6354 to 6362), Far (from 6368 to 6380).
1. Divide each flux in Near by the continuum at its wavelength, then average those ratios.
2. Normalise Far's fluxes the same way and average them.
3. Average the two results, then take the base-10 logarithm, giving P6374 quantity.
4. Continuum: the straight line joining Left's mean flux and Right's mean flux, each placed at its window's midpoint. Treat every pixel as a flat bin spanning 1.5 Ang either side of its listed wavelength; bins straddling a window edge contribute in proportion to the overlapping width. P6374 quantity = 0.024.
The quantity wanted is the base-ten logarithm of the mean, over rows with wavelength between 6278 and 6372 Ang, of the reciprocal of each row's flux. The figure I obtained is -0.895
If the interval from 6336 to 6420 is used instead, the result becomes -0.895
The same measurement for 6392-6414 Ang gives -0.901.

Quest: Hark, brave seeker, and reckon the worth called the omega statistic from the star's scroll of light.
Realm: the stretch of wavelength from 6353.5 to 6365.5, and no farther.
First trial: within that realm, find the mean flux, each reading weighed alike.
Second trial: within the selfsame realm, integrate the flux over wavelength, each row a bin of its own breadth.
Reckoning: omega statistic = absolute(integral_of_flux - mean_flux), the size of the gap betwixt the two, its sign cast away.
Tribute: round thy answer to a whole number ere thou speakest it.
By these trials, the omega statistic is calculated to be 91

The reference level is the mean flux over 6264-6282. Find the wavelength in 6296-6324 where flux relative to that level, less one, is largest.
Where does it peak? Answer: 6310.0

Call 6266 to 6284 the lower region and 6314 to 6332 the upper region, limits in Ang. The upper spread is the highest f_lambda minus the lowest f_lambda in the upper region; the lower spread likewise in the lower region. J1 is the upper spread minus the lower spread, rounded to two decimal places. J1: -0.27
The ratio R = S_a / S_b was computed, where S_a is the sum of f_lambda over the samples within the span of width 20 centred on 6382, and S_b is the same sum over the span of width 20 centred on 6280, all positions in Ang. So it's 0.98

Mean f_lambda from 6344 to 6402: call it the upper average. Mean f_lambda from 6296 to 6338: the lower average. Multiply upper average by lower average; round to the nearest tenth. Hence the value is 61.4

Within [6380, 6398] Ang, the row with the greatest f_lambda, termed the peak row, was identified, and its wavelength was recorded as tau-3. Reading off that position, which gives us 6397.0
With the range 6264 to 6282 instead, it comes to 6280.0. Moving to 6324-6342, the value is 6331.0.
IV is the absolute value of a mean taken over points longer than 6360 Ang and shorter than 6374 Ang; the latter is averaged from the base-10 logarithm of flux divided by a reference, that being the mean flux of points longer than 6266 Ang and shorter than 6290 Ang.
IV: 0.007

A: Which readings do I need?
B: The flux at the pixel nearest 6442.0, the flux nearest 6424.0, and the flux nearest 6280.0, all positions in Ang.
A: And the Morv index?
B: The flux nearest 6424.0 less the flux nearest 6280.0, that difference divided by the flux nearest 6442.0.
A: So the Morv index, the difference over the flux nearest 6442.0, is -0.07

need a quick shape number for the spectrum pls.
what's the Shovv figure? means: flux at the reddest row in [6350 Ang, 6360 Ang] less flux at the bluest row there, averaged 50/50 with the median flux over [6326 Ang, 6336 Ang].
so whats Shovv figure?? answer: 4.10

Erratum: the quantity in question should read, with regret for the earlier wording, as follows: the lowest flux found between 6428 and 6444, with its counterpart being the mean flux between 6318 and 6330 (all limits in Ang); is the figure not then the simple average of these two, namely 7.5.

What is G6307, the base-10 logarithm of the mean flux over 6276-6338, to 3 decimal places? 0.894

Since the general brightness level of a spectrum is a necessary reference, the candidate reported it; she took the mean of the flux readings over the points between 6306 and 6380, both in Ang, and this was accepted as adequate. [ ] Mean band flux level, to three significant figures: 7.84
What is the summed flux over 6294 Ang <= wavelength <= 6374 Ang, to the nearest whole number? 211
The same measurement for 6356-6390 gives 88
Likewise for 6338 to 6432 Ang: 243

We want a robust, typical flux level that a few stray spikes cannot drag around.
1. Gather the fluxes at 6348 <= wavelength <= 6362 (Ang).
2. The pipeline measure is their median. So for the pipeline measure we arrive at 8.3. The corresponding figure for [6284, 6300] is 7.9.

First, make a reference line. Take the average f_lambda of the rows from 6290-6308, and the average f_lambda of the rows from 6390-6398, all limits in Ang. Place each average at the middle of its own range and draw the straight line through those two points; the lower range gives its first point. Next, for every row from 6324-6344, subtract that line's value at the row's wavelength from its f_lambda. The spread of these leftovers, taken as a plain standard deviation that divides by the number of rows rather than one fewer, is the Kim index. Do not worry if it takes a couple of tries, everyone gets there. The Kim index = 0.23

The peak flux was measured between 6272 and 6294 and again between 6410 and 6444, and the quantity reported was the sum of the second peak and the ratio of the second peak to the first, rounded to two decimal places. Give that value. 8.96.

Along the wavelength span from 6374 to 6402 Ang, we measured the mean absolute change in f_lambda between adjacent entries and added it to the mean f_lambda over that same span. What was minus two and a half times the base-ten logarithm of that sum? -2.27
